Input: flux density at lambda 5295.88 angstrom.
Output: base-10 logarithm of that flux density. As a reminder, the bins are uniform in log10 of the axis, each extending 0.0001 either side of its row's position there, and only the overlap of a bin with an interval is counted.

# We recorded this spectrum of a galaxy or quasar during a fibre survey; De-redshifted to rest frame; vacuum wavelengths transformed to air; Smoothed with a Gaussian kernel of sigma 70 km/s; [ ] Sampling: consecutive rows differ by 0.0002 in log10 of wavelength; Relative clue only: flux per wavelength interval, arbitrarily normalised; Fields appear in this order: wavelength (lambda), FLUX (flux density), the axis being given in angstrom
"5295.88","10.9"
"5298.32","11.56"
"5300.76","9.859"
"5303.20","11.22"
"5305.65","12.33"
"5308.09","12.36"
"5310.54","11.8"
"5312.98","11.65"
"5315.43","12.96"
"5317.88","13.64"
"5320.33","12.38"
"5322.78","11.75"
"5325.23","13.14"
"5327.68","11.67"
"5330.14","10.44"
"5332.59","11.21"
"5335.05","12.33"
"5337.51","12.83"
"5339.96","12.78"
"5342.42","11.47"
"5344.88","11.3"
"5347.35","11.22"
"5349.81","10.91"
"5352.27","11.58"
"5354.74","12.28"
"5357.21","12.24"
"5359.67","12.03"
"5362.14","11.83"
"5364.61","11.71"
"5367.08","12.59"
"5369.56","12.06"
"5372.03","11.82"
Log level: 1.04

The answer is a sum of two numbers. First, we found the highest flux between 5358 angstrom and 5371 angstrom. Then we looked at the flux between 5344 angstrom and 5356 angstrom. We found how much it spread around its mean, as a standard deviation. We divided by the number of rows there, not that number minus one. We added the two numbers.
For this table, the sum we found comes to 13.1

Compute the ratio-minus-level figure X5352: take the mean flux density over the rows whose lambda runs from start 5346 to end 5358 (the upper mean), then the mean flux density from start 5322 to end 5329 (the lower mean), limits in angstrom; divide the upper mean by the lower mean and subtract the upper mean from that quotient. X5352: -10.7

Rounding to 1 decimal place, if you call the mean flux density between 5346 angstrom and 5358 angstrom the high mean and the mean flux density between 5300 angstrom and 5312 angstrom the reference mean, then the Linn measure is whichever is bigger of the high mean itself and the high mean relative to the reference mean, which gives 11.6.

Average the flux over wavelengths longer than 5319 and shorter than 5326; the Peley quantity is 12.4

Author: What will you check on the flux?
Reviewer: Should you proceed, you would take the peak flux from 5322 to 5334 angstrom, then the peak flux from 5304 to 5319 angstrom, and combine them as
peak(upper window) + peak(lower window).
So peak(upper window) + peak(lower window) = 26.8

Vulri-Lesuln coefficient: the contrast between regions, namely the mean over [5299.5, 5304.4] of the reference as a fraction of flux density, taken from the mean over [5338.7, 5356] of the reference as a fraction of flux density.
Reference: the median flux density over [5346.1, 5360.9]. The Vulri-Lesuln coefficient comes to -0.11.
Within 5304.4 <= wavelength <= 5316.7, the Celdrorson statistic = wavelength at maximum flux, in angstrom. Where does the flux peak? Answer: 5315.43 angstrom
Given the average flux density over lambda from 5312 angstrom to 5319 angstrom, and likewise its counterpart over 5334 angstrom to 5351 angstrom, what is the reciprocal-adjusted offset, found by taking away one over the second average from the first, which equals 12.7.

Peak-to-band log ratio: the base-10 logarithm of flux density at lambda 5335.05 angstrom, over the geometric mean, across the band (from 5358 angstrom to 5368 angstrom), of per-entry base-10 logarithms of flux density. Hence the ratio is 1.01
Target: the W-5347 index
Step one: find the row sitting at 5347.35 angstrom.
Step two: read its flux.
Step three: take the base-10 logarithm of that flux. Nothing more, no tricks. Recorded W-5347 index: 1.05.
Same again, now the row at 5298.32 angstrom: 1.06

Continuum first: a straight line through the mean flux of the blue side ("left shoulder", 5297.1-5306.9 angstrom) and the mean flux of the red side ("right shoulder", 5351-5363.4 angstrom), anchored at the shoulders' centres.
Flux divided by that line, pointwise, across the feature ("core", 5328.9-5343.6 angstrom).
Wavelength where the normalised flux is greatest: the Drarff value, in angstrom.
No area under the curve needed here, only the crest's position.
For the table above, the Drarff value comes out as 5337.51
